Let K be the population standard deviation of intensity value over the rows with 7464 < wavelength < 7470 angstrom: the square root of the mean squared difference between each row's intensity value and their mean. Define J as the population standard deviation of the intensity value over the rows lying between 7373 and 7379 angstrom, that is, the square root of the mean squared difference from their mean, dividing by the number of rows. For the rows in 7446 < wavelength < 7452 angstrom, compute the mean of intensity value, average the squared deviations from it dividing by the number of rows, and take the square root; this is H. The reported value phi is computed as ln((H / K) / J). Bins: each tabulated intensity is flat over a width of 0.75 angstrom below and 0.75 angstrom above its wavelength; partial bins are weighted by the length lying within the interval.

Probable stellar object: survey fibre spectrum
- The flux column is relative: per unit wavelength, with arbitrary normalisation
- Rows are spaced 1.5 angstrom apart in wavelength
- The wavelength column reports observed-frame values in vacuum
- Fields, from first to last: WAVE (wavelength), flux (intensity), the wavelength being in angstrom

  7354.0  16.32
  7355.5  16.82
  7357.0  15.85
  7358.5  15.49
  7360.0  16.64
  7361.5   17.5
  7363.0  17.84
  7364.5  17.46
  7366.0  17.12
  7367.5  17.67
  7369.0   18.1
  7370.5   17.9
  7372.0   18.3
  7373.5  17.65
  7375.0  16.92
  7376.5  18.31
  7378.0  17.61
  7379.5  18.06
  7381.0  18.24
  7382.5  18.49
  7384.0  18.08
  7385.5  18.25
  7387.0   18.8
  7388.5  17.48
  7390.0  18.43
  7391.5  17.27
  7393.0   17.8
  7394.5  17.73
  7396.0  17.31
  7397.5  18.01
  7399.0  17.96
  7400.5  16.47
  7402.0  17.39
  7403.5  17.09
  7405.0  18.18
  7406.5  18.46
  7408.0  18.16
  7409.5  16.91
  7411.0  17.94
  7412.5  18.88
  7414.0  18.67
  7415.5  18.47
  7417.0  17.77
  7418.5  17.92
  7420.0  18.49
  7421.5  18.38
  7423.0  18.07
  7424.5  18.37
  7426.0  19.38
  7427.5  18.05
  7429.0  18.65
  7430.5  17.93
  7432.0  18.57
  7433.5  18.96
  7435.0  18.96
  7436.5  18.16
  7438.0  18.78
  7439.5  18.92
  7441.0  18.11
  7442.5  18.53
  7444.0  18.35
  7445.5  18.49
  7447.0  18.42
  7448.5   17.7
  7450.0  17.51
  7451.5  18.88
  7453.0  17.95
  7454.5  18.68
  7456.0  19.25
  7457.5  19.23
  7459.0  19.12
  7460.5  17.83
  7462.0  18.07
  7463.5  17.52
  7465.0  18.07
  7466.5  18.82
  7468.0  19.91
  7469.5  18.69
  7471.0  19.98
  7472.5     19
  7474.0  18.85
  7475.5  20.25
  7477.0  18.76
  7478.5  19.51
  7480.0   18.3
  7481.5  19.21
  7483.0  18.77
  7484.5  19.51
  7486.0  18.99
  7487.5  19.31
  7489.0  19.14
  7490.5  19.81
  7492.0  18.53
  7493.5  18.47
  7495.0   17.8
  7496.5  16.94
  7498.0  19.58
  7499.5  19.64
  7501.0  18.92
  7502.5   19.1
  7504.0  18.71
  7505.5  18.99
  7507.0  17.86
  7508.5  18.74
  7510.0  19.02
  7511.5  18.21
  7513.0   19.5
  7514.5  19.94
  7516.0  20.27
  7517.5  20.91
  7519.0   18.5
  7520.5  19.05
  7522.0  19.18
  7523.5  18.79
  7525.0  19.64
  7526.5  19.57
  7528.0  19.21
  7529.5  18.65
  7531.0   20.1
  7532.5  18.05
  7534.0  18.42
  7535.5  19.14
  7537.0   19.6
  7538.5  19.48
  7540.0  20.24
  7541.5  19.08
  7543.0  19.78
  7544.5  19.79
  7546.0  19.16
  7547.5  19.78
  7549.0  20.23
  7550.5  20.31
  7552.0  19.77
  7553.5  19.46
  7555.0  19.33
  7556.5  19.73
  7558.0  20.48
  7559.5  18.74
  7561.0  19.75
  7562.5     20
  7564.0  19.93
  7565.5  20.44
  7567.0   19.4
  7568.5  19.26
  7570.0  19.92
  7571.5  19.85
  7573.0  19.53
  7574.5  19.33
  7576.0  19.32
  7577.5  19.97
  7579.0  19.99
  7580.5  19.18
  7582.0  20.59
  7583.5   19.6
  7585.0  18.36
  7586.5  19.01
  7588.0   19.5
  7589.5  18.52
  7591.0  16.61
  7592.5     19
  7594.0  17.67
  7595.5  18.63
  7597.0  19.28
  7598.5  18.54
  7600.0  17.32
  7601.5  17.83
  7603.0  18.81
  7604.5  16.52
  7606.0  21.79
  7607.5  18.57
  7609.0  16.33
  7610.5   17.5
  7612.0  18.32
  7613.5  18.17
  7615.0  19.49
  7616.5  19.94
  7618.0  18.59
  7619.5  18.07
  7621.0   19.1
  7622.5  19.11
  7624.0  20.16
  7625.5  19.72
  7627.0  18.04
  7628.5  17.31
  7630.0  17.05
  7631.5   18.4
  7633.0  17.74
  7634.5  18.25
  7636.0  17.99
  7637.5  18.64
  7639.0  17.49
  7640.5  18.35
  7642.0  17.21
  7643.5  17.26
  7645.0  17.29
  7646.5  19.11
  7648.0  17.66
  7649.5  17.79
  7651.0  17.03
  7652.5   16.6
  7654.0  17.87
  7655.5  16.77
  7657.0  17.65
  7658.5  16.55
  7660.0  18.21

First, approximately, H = 0.55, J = 0.49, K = 0.66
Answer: 0.5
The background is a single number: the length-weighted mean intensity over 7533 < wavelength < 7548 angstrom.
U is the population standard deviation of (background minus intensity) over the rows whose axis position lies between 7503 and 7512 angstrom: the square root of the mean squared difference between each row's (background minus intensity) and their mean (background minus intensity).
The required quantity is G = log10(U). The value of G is -0.38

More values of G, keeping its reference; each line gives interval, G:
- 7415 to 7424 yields -0.55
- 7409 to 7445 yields -0.30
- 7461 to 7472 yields -0.06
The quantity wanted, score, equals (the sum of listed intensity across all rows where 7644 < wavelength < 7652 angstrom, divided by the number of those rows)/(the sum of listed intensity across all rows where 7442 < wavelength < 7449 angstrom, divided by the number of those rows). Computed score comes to 0.97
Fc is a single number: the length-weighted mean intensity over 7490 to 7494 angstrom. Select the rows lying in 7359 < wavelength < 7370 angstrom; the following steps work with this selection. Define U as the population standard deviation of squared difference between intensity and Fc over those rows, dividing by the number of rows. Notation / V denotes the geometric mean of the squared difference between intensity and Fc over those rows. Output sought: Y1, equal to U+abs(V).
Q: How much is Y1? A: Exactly 3.3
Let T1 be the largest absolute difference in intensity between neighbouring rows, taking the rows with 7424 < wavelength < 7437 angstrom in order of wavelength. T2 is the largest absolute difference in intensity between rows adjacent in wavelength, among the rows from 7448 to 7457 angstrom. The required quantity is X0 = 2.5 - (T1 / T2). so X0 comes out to 1.53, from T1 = 1.3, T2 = 1.37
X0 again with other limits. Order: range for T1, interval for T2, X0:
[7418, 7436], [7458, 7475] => 1.47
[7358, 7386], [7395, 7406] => 1.57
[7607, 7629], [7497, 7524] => 1.57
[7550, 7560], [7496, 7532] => 1.84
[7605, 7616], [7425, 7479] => 0.34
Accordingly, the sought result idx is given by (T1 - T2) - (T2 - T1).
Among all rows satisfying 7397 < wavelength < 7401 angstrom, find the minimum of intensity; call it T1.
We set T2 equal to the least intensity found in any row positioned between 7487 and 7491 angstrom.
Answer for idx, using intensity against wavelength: -5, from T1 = 16.47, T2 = 19.14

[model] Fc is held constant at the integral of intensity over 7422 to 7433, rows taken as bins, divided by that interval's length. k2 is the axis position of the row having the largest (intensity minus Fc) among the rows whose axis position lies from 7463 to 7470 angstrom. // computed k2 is 7468.0 angstrom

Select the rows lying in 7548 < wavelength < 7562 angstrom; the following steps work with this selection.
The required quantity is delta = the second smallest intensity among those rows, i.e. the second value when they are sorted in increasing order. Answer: 19.33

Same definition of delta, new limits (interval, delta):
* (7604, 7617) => 16.52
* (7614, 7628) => 18.07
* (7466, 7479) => 18.76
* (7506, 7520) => 18.21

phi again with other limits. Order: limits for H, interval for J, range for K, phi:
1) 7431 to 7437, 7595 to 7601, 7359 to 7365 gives 0.1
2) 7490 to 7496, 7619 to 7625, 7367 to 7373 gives 1.4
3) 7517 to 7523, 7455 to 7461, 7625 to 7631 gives 0.4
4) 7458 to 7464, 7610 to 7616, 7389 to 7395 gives 0.7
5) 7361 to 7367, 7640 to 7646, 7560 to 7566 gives 0.7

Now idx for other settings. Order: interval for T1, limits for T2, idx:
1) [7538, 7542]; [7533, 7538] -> 1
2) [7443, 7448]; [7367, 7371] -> 1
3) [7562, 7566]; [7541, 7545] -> 2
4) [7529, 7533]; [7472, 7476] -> -2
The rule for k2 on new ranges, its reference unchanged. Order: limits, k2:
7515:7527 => 7517.5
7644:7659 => 7646.5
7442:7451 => 7442.5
